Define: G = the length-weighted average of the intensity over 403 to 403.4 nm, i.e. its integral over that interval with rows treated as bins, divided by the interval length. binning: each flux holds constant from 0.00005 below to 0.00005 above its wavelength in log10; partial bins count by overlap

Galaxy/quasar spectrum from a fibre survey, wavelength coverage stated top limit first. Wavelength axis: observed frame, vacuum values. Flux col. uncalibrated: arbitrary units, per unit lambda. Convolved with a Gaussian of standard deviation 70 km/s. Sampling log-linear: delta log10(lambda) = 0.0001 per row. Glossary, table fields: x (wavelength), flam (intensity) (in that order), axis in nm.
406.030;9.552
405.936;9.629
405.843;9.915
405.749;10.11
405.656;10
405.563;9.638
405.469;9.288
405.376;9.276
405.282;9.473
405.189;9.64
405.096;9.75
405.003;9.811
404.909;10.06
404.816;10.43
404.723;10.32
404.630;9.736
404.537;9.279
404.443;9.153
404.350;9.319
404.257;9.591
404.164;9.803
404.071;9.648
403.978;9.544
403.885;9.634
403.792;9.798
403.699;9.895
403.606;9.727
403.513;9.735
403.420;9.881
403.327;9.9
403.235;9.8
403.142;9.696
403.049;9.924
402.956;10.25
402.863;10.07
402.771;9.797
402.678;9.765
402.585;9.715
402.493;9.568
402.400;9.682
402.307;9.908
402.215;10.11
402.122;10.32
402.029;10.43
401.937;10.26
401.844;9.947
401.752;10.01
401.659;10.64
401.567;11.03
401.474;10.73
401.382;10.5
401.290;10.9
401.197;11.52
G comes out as 9.84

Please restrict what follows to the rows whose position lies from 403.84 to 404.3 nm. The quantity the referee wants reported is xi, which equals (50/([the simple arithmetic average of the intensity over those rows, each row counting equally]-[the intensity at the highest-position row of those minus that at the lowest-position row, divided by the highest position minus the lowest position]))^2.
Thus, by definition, 26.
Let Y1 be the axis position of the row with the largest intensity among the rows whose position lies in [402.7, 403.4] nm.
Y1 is 402.956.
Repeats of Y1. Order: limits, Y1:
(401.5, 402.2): 401.567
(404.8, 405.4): 404.816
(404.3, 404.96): 404.816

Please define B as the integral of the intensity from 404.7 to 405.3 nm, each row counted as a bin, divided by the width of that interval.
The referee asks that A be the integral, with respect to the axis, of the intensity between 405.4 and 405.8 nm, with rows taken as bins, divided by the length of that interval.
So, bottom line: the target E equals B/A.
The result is 1.02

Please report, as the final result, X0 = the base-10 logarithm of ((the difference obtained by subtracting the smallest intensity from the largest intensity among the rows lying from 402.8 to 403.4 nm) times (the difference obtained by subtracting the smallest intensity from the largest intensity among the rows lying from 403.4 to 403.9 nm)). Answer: -0.8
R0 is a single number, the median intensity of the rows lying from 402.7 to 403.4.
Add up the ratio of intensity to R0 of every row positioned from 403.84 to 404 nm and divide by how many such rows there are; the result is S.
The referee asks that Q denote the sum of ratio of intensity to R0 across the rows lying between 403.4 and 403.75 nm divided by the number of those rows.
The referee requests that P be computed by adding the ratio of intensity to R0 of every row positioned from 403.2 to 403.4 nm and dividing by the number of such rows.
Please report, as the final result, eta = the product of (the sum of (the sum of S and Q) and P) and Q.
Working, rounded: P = 0.99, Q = 0.99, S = 0.969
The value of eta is 2.93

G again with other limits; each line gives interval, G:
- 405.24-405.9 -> 9.67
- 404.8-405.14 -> 9.97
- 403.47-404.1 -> 9.71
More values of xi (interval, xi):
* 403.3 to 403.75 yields 26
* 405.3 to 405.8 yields 45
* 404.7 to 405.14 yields 19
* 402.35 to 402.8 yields 28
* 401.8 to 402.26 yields 26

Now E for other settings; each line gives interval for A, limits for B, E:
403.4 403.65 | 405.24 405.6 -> 0.96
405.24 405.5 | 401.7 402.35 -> 1.09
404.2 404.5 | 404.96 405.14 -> 1.05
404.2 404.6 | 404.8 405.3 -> 1.05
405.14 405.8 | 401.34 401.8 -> 1.10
